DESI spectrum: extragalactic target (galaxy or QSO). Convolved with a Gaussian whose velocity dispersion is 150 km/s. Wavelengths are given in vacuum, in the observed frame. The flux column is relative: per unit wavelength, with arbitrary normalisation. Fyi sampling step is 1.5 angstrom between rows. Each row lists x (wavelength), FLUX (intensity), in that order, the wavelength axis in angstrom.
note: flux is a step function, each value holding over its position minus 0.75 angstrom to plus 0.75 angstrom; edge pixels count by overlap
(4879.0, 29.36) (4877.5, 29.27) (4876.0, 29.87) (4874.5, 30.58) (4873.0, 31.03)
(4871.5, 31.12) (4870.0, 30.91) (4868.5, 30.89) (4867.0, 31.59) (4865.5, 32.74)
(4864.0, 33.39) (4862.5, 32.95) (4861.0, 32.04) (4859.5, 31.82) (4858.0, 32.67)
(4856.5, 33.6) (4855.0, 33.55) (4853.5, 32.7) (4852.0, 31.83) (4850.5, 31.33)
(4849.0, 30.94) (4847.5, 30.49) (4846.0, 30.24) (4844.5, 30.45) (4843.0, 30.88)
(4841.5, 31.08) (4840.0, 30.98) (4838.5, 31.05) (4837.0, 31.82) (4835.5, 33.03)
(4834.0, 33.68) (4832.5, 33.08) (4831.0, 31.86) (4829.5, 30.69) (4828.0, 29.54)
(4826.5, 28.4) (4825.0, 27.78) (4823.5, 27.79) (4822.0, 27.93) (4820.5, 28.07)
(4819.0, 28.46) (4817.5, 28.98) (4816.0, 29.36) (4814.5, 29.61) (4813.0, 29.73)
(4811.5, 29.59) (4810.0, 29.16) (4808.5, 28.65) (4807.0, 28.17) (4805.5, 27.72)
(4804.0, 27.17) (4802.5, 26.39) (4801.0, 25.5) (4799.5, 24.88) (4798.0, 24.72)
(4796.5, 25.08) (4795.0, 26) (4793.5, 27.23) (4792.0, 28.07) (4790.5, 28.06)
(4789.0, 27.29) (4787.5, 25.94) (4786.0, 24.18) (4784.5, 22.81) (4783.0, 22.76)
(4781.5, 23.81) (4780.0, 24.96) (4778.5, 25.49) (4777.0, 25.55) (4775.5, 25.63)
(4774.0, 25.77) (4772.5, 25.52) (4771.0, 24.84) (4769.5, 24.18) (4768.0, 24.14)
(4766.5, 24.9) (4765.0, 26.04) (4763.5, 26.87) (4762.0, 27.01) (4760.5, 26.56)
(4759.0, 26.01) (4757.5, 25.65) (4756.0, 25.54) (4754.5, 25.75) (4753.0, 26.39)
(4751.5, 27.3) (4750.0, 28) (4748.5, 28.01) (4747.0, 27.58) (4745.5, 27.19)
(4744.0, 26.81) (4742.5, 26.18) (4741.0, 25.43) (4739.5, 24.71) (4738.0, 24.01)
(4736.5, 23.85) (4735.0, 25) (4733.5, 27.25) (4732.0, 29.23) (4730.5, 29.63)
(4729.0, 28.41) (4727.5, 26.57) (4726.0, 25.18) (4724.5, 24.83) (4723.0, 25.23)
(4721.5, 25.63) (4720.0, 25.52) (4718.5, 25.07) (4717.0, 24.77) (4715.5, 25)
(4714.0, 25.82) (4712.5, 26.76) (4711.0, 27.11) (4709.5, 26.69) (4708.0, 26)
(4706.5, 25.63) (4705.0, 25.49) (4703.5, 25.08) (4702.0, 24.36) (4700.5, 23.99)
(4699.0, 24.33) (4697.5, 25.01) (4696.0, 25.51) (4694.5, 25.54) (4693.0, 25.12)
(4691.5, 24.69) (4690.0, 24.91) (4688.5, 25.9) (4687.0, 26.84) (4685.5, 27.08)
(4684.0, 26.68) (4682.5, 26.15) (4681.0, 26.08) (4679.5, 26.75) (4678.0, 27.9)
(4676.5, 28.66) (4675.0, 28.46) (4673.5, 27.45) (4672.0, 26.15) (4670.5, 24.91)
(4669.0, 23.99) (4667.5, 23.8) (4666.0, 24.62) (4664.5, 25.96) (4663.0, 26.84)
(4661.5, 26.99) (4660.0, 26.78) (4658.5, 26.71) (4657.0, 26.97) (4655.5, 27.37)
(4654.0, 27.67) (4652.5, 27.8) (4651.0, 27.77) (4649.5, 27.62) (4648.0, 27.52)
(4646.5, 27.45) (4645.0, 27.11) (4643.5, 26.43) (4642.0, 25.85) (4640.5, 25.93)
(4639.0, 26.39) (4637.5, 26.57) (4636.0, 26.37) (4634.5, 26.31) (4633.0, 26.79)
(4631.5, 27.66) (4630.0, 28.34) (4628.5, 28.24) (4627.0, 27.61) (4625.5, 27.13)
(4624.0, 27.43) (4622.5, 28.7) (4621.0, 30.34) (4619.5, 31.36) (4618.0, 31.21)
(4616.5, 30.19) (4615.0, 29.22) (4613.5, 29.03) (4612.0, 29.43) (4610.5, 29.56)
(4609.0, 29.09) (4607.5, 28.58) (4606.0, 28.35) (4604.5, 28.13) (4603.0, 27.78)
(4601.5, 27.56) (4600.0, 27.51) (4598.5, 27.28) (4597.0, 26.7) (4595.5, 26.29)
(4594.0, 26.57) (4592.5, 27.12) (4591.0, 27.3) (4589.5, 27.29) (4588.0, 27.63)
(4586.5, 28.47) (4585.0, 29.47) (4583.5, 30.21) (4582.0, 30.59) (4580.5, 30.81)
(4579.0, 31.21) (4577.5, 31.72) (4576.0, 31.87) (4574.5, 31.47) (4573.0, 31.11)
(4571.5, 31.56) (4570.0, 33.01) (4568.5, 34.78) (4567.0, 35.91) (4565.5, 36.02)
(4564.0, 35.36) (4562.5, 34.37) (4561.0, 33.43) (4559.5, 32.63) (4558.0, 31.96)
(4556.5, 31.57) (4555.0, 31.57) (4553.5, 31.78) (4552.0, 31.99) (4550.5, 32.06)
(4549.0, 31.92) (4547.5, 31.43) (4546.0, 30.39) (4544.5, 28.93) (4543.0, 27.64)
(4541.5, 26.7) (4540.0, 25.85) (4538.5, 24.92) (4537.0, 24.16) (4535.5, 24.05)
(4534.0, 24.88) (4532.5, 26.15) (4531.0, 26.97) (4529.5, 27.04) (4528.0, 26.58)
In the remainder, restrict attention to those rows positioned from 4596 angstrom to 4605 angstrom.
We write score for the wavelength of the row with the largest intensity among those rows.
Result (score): 4604.5 angstrom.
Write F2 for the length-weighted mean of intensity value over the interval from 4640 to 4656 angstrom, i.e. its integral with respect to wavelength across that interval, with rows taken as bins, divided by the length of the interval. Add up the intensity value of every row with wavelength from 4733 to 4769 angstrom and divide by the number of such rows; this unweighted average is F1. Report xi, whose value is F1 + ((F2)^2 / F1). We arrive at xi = 54.4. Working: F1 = 26.1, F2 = 27.2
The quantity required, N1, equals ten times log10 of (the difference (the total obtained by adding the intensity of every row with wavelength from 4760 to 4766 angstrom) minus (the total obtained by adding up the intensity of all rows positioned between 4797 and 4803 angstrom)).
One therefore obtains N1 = 7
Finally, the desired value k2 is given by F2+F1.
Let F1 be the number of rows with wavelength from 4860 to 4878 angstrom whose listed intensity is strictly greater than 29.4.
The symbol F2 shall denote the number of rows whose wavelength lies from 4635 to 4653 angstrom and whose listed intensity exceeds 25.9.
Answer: 22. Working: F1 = 11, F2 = 11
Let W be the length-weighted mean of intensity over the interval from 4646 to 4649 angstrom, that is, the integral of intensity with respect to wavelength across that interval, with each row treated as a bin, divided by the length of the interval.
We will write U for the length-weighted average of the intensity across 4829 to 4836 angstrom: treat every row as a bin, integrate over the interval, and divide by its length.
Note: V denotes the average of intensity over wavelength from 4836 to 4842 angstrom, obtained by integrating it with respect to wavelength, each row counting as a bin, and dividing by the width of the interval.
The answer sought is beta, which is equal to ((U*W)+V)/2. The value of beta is 463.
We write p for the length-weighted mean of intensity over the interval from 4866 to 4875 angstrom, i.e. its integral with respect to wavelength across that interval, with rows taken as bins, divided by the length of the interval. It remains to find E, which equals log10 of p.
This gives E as 1.49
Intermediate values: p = 31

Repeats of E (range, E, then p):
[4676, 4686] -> 1.43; 27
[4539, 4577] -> 1.50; 32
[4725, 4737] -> 1.43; 27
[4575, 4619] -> 1.46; 29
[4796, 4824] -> 1.44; 28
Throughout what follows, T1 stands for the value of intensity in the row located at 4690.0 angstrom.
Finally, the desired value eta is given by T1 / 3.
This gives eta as 8.3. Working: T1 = 24.91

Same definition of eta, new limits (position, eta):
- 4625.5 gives 9.0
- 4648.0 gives 9.2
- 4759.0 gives 8.7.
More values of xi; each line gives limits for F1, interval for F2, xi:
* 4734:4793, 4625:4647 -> 53.9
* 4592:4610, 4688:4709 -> 50.5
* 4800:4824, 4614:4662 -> 55.4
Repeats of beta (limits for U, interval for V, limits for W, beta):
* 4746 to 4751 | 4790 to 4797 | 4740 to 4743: 370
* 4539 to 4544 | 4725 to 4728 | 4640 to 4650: 372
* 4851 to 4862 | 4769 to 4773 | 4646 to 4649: 460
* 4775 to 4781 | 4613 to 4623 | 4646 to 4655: 365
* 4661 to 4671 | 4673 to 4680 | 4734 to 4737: 326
